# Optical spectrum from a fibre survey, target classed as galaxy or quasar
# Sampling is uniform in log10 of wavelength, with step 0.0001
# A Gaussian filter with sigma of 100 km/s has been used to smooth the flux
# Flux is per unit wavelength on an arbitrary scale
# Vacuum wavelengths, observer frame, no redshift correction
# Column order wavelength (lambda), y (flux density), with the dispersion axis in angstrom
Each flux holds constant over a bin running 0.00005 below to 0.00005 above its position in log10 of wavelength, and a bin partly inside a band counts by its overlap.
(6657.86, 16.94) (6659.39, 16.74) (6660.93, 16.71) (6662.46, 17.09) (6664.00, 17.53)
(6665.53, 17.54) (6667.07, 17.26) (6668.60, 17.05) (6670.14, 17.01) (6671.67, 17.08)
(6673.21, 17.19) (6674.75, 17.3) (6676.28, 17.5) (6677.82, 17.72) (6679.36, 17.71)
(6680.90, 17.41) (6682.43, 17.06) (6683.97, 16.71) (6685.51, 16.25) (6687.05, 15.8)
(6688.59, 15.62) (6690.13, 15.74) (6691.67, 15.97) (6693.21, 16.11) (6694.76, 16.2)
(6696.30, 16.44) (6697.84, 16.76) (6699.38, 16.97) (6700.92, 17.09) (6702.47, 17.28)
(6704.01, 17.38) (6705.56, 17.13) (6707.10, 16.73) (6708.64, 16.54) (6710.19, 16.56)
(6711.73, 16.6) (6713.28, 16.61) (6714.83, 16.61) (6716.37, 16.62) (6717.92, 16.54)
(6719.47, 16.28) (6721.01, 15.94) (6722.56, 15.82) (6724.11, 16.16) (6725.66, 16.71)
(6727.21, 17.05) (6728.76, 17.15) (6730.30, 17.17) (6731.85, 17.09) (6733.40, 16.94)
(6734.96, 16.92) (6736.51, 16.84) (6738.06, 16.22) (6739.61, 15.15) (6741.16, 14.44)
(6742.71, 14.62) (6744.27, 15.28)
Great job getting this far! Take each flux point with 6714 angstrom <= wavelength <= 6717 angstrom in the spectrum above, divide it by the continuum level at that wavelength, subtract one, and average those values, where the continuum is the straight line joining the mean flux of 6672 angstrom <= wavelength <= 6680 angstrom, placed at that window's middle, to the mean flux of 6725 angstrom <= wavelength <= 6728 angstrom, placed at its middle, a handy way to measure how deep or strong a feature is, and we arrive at -0.023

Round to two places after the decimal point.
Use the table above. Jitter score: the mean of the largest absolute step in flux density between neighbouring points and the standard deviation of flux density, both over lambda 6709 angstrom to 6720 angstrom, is 0.19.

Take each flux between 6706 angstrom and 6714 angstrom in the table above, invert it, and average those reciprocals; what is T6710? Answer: 0.0602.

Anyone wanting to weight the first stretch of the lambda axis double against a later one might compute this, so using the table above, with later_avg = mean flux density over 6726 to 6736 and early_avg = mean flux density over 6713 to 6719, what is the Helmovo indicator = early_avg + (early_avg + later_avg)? 50.2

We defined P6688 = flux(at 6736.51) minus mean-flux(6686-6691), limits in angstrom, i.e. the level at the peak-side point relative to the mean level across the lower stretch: 1.1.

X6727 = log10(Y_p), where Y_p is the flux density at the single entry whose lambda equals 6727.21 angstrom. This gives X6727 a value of 1.23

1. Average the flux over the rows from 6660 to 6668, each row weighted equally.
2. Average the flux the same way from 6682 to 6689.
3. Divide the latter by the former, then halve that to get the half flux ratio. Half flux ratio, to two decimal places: 0.47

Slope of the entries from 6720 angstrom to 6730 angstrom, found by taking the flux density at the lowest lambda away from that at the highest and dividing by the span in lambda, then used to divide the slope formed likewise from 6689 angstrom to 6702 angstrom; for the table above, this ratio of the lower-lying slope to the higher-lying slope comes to 1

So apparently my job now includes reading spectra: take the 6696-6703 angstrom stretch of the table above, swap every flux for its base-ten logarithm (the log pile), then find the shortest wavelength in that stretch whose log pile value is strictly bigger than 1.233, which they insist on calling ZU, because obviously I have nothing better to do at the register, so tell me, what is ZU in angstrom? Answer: 6702.47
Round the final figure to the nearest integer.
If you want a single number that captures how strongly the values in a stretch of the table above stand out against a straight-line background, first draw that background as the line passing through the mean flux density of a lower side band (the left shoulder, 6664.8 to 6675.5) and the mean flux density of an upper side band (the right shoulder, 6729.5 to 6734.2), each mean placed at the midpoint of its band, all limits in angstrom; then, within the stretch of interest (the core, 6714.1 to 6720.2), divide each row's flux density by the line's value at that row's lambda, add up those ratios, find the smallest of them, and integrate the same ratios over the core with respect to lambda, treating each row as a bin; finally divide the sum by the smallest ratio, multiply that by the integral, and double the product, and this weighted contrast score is 48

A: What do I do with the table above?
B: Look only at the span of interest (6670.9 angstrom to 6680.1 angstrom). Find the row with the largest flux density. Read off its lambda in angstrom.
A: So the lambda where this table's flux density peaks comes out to 6677.82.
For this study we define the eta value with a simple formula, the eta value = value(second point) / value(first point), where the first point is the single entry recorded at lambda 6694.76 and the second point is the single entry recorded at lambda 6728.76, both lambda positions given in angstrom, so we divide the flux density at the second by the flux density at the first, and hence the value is 1.06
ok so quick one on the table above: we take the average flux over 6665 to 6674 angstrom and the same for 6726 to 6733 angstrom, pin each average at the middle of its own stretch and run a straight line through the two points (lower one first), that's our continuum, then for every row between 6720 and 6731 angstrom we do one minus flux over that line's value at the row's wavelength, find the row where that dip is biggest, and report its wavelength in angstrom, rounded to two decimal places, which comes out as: 6722.56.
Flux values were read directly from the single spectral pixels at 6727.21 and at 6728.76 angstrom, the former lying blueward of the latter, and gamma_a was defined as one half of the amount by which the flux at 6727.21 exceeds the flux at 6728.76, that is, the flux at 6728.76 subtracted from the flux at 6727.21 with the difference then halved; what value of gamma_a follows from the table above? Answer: -0.05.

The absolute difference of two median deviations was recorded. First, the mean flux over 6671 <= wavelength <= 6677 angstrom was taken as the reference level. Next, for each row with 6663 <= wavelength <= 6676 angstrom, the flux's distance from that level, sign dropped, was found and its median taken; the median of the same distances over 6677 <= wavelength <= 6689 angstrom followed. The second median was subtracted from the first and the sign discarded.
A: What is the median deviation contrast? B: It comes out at 0.30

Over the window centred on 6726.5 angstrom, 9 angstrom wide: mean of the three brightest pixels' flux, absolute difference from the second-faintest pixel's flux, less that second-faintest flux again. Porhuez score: -15.2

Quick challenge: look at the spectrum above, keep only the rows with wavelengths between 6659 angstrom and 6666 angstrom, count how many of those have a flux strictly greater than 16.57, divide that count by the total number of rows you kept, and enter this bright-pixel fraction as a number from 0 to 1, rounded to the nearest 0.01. 1.00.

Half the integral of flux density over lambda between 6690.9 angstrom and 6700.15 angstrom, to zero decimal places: 76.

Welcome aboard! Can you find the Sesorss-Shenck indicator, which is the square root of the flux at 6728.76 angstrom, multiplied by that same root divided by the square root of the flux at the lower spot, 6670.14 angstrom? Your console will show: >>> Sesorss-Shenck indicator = 4.2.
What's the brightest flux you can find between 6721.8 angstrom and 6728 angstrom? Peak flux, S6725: 17.05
